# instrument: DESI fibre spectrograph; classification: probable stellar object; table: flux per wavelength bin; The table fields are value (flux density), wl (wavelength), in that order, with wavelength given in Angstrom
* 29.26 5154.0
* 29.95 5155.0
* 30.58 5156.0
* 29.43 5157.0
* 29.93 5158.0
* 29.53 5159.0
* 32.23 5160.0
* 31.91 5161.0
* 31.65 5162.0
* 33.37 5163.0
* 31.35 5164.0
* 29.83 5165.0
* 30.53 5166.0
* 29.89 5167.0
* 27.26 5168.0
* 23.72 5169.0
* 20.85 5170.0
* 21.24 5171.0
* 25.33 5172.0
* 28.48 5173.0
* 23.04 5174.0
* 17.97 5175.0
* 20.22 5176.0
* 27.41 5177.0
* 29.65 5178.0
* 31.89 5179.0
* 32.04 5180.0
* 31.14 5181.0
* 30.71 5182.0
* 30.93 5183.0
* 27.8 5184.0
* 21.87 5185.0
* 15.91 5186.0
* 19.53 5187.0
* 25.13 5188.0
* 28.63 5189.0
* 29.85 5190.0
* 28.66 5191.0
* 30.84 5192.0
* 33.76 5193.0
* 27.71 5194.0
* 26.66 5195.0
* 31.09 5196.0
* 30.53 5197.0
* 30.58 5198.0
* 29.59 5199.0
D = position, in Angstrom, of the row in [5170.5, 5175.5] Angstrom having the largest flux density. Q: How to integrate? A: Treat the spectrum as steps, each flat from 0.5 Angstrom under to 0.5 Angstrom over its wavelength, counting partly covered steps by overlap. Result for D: 5173.0 Angstrom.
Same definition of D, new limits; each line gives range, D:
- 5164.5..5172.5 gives 5166.0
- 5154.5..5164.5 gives 5163.0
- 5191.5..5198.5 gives 5193.0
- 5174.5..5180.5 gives 5180.0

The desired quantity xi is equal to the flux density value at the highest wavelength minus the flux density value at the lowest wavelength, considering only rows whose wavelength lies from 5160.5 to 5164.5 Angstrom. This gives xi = -1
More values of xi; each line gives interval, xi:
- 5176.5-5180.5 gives 5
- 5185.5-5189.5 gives 13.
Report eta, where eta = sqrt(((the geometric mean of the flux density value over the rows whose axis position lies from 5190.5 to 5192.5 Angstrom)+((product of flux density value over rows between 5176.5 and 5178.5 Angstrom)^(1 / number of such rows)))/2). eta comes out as 5.4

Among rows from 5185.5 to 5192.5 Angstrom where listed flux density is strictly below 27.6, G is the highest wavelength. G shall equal 5188.0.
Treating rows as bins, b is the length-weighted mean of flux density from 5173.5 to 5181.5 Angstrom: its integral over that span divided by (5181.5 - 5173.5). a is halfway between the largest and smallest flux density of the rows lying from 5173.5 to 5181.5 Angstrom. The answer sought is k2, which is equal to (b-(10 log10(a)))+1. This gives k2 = 14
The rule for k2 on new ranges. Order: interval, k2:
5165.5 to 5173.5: 13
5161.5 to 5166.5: 17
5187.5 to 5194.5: 16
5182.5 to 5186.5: 11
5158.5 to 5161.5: 17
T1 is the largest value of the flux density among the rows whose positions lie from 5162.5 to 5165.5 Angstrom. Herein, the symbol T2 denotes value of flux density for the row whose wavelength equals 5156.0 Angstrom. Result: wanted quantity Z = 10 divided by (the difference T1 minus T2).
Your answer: 4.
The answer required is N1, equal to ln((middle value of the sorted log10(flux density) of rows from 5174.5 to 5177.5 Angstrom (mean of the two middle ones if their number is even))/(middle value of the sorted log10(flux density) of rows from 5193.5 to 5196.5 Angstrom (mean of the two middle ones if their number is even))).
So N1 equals -0.10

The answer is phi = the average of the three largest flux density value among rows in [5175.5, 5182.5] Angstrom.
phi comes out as 31.7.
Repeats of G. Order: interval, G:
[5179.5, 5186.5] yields 5186.0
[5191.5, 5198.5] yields 5195.0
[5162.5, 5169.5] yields 5169.0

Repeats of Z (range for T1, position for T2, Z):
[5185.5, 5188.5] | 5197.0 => -2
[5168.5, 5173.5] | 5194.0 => 13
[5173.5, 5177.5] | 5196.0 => -3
